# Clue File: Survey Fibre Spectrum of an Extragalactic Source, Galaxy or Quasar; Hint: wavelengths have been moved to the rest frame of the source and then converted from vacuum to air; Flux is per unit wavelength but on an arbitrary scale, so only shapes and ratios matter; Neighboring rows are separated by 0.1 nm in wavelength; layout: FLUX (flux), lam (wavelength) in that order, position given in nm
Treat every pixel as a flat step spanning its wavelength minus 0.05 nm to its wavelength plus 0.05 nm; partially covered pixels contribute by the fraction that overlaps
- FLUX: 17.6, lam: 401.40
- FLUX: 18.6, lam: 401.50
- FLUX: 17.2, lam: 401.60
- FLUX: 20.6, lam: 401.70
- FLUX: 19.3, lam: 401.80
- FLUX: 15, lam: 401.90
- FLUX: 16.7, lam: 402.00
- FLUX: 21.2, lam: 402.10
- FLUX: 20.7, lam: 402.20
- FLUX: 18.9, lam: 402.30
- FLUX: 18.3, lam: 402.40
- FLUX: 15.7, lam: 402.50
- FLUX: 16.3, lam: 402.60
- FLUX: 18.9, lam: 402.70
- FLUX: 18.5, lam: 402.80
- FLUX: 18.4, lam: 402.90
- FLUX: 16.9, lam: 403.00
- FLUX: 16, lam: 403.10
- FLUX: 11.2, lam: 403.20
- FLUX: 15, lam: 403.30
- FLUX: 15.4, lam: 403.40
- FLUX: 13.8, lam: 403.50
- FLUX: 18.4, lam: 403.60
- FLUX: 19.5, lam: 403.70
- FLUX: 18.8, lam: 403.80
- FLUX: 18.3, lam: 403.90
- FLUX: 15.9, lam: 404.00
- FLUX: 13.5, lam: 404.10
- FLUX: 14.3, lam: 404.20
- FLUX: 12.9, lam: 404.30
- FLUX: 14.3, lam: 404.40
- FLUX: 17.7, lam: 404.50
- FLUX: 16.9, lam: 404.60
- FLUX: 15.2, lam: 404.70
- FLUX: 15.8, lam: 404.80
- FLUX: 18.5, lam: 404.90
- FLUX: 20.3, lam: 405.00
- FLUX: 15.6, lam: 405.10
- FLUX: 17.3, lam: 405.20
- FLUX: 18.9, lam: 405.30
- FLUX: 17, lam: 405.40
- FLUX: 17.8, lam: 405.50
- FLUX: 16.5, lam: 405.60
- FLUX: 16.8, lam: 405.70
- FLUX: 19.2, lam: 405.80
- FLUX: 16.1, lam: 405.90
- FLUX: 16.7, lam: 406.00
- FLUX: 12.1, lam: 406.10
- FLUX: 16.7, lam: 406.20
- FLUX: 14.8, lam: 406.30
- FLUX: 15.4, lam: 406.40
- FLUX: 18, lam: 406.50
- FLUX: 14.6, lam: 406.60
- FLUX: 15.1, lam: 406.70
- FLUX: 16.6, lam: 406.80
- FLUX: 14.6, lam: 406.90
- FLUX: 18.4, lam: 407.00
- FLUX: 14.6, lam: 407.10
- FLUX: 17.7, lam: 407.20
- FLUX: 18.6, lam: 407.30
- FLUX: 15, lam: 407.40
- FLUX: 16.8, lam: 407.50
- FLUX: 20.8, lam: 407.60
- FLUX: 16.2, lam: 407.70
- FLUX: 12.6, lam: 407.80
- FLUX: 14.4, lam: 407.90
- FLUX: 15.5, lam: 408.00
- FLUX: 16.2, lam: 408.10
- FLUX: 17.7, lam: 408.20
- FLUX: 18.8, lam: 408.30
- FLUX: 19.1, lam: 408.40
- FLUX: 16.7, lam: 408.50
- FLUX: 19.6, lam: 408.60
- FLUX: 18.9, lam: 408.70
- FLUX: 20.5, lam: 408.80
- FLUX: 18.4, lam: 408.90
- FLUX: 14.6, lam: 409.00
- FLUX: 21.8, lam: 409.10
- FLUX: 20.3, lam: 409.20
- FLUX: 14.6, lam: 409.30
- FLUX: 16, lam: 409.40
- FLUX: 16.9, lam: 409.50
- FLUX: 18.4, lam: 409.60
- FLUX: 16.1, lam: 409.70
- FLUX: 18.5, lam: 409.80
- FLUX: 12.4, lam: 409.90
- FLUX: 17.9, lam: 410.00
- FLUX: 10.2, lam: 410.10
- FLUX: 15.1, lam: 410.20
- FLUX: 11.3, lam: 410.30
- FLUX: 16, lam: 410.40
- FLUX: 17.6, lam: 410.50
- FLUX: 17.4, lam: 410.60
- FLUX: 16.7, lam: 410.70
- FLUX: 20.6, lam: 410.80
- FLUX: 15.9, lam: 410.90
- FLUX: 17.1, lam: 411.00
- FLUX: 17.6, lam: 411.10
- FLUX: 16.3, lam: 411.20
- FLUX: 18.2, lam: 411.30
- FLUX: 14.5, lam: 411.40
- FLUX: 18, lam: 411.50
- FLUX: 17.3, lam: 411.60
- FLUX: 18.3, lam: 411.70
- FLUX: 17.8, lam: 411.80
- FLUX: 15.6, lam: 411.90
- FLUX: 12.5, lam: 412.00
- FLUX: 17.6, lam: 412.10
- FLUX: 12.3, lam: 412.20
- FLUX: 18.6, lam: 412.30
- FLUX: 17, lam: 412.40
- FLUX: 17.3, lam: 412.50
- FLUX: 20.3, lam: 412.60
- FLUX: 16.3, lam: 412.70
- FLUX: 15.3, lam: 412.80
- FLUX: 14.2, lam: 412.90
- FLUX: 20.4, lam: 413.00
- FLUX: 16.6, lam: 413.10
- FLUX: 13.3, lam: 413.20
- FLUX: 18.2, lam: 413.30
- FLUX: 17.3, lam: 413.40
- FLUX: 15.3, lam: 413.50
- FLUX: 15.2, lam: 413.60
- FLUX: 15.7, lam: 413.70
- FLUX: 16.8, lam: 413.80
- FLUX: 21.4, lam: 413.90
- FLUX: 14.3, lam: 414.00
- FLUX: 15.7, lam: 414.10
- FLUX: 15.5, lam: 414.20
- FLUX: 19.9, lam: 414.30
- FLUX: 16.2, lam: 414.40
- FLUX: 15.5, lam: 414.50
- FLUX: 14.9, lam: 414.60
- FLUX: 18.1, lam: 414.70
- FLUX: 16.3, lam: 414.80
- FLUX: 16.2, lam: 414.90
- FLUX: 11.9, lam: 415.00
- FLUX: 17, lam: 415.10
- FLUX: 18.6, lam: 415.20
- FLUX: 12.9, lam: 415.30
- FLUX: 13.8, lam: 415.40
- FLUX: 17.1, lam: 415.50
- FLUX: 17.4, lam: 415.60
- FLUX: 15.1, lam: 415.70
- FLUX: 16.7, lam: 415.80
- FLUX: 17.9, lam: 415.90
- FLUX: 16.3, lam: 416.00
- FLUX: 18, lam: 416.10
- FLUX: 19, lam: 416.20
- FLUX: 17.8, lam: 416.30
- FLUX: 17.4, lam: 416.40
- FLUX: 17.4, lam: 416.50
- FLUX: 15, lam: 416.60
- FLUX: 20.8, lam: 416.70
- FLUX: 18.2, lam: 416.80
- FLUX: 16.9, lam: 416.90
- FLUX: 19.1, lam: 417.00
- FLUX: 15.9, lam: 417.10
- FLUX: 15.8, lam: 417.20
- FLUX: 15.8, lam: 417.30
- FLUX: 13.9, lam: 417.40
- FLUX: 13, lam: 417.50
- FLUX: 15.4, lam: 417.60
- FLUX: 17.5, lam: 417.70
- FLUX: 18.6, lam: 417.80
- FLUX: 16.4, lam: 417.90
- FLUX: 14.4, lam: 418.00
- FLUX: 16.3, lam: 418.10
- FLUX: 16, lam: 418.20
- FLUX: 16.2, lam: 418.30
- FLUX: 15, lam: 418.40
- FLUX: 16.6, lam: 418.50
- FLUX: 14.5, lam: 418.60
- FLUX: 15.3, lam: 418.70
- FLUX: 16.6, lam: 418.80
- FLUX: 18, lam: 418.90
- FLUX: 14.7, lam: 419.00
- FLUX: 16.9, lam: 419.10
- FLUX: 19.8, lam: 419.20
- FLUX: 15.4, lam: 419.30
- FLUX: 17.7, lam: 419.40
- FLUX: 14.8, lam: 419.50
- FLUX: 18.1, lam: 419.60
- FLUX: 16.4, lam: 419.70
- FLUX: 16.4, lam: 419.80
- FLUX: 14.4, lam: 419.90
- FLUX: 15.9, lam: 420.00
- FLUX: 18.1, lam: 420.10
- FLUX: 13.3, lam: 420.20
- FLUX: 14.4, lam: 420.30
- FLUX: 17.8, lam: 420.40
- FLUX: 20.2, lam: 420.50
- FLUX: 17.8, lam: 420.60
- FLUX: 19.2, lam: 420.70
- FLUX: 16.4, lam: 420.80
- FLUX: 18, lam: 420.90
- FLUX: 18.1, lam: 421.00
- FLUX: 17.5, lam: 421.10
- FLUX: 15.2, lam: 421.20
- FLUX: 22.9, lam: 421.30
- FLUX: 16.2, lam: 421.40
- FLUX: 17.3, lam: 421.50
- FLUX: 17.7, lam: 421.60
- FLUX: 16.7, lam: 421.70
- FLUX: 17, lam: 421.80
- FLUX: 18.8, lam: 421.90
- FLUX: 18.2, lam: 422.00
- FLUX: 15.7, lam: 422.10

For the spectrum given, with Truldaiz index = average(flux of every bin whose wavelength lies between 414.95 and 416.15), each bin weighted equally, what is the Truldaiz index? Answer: 16.06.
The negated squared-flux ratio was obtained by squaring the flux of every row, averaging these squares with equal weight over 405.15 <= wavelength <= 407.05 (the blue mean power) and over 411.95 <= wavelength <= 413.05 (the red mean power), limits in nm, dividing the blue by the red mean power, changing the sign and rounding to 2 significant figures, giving -0.98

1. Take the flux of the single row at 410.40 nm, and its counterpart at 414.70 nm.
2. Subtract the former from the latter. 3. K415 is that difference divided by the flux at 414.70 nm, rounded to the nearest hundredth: 0.12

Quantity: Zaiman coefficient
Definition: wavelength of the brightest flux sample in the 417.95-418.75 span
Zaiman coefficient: 418.50 nm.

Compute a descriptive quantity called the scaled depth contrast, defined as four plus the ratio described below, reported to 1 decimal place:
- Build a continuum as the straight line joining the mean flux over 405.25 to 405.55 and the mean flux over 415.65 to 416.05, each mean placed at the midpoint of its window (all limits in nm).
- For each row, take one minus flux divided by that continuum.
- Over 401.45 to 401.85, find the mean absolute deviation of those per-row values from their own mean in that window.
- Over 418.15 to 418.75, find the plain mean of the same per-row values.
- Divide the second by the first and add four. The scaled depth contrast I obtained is 4.6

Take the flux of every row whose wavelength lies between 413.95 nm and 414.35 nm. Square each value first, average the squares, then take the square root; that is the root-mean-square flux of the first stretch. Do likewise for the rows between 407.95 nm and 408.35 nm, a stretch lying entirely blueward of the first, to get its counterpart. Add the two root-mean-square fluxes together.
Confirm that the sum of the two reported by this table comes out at 33.6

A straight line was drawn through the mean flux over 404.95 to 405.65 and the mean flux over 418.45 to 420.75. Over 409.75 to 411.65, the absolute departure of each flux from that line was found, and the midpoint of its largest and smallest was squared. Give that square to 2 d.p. 12.98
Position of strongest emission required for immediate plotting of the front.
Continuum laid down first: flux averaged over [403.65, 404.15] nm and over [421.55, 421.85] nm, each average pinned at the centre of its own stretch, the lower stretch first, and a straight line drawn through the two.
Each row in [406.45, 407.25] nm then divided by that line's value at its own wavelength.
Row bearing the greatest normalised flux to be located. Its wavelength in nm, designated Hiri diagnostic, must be 407.00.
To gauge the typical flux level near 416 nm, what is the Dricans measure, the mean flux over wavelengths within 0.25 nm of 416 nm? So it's 17.6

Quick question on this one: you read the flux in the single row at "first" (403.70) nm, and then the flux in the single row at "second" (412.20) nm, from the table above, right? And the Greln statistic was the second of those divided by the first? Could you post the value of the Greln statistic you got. 0.63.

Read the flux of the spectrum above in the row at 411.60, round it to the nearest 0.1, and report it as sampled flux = 17.3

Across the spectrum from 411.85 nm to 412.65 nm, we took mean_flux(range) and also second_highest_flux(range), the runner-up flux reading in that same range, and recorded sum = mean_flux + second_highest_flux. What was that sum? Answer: 35.0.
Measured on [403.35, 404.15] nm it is 35.5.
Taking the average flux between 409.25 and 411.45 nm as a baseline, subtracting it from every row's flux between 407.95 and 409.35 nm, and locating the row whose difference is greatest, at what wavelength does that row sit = 409.10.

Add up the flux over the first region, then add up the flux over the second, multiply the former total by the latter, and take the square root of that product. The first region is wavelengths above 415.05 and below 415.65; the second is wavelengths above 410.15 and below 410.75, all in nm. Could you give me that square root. 95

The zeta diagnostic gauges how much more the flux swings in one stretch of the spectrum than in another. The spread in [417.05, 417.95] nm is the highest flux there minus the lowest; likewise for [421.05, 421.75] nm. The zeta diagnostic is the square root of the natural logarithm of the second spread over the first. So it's 0.56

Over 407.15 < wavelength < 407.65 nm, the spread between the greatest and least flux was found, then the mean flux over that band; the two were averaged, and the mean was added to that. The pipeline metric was 29.6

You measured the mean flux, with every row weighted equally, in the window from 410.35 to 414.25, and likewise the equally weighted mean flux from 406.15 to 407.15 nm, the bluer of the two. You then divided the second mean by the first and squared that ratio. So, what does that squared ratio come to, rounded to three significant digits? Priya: 0.902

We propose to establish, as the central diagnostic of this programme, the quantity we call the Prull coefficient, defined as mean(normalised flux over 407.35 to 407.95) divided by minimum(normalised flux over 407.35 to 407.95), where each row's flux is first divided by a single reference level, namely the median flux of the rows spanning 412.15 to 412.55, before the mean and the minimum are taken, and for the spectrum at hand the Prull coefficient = 1.27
